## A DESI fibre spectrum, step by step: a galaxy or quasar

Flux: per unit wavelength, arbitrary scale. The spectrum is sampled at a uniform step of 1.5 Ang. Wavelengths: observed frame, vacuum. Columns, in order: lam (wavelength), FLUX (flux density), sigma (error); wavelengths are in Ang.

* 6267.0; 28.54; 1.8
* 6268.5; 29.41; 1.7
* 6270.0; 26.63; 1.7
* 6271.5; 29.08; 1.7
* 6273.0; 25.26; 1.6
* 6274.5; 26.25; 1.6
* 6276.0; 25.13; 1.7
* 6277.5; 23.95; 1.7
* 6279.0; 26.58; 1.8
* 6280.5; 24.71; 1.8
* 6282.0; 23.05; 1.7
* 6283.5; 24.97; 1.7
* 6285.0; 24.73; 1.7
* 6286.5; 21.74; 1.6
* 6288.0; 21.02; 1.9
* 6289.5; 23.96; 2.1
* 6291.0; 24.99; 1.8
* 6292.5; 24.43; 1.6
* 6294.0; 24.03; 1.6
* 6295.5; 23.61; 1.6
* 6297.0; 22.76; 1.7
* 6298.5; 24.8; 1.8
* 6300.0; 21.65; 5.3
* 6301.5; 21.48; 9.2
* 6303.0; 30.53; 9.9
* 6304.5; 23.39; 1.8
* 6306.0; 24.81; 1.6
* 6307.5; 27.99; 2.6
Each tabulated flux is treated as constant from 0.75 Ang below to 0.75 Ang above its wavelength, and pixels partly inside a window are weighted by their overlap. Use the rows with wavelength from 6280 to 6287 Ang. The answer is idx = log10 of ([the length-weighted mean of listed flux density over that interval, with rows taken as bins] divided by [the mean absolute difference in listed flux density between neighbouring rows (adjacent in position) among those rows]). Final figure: 1.15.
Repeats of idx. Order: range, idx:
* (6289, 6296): 1.60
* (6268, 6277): 1.08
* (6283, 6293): 1.22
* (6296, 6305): 0.75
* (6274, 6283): 1.17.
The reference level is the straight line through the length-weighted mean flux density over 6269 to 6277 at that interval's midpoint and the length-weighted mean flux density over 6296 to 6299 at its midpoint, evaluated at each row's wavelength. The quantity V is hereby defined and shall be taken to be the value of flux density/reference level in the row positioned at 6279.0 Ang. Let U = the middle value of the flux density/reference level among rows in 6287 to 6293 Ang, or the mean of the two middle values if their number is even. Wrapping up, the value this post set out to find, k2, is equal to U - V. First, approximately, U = 0.991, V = 1.03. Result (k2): -0.04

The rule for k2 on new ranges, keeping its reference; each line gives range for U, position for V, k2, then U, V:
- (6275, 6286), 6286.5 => 0.09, 0.964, 0.87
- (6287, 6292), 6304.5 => -0.05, 0.974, 1.02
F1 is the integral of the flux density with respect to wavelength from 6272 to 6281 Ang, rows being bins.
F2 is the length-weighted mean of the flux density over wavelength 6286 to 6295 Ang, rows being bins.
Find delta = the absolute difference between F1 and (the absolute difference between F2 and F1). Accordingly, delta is 23.4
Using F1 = 229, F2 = 23.4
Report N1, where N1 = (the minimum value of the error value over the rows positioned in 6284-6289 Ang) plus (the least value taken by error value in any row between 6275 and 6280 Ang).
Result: 3.30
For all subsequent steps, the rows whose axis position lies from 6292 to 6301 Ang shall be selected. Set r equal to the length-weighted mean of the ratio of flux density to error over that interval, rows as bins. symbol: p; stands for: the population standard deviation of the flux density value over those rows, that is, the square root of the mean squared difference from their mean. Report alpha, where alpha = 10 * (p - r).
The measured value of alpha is -113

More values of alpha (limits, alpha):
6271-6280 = -138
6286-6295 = -119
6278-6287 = -126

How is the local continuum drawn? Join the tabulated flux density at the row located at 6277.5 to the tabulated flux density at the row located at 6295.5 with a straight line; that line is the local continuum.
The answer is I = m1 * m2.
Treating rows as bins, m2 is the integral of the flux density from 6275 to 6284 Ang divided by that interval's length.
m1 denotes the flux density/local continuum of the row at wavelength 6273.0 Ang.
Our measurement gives 26.0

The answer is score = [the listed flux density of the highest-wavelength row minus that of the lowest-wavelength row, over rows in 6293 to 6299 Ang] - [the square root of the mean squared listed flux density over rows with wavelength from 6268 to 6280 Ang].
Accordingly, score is -25.8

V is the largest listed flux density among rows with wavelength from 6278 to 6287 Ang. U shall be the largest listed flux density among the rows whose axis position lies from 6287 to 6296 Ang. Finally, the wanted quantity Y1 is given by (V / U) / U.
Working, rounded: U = 24.99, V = 26.58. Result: 0.043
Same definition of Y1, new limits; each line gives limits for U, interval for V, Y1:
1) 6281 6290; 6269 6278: 0.047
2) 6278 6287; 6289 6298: 0.035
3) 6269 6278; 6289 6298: 0.030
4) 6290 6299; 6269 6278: 0.047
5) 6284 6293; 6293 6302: 0.040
